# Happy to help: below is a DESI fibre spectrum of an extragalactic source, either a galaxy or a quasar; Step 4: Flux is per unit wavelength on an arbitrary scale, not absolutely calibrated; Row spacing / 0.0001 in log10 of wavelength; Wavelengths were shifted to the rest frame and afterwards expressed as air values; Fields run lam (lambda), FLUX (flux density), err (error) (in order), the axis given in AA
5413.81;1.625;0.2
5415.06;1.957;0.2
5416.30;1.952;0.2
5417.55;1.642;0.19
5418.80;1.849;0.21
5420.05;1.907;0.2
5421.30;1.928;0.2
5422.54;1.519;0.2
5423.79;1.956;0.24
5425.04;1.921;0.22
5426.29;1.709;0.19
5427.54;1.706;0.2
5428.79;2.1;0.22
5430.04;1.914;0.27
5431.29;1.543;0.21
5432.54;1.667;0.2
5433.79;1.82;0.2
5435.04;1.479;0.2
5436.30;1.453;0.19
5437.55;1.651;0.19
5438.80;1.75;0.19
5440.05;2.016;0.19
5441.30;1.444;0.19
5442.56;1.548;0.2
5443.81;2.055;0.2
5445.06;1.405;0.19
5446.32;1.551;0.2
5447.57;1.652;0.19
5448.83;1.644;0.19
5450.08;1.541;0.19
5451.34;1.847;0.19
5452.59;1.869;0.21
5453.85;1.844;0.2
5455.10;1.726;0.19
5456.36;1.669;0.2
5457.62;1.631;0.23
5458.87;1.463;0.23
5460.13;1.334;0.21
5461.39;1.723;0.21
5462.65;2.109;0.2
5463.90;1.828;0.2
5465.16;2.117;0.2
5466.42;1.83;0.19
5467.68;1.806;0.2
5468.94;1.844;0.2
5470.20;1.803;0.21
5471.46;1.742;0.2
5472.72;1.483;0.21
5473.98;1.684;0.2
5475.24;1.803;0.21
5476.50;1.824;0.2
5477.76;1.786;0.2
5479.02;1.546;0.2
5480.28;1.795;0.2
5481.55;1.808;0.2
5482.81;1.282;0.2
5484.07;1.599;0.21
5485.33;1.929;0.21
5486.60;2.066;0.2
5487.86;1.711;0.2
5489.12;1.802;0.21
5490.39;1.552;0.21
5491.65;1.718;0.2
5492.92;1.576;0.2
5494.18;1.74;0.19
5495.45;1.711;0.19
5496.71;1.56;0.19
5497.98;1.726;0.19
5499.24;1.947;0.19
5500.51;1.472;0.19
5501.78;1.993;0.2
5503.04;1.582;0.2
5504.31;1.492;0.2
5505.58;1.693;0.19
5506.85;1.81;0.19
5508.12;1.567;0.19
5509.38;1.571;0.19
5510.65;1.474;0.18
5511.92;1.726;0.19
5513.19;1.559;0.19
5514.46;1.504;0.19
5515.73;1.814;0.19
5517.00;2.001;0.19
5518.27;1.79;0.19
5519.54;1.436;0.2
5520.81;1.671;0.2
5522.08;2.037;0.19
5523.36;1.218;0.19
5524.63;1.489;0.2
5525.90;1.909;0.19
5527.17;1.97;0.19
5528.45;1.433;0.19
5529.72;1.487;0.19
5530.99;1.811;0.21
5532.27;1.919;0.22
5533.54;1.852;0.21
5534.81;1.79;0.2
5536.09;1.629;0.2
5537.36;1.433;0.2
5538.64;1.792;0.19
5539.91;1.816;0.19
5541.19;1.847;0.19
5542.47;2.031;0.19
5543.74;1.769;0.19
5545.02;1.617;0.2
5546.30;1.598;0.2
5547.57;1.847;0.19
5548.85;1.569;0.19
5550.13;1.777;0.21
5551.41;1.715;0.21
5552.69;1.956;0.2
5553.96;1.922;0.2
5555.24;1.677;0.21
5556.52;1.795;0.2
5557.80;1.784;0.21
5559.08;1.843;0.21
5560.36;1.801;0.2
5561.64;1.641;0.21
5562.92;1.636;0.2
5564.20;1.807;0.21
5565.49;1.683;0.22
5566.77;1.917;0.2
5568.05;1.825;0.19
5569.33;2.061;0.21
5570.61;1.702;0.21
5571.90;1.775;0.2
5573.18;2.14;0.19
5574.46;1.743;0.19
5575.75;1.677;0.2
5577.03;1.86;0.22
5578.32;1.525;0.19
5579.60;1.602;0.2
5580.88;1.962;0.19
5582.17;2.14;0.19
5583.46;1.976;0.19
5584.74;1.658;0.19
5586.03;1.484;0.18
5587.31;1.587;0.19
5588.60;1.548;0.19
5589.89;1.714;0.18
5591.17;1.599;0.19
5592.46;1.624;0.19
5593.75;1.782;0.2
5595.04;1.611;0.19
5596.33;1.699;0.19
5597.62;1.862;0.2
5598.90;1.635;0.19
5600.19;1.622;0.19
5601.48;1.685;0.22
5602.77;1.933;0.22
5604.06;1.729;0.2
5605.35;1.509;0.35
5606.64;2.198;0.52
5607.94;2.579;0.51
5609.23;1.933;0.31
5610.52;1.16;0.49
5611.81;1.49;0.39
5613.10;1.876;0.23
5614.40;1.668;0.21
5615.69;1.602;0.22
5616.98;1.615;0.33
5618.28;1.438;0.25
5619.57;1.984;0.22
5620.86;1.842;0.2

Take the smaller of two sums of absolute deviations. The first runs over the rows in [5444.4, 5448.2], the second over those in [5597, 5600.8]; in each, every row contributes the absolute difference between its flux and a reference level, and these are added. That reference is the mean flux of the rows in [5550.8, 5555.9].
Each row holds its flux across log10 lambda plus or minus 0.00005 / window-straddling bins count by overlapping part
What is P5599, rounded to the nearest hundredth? 0.42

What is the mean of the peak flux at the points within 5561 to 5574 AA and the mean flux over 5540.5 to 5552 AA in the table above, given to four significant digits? 1.946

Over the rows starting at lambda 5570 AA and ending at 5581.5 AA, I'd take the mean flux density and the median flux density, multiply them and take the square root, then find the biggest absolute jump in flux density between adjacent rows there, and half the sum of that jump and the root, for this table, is 1.08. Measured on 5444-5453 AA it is 0.98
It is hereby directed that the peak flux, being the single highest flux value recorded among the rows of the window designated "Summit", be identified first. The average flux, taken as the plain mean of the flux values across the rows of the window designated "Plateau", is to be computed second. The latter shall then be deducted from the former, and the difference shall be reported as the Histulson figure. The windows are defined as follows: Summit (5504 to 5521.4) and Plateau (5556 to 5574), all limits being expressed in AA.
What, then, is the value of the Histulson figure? 0.19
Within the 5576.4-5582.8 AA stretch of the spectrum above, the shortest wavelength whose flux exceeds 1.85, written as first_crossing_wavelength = 5577.03 AA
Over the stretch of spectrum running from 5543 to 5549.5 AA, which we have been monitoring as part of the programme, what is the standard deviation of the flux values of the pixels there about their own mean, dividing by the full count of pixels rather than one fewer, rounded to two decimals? 0.11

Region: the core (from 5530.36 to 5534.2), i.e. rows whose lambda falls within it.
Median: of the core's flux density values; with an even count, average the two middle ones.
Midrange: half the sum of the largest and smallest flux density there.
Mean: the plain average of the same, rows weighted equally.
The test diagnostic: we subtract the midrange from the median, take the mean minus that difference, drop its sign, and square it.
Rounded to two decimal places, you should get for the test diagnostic 3.51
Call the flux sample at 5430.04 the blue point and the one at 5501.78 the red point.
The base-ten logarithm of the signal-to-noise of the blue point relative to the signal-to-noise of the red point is -0.15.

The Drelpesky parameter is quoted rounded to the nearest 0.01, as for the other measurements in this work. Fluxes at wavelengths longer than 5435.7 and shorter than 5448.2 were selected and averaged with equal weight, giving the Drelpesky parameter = 1.65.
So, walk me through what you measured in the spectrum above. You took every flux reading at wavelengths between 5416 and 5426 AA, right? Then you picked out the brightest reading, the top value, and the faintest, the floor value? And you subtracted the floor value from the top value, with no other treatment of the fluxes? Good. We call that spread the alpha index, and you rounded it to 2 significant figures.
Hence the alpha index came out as 0.44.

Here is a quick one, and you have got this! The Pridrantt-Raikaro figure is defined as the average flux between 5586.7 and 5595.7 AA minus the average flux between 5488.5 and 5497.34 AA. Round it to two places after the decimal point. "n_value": -0.03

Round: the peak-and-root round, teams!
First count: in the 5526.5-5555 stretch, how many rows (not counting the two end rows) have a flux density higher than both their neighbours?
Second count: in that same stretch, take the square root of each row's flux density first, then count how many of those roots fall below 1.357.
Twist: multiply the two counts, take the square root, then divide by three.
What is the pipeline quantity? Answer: 2.8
